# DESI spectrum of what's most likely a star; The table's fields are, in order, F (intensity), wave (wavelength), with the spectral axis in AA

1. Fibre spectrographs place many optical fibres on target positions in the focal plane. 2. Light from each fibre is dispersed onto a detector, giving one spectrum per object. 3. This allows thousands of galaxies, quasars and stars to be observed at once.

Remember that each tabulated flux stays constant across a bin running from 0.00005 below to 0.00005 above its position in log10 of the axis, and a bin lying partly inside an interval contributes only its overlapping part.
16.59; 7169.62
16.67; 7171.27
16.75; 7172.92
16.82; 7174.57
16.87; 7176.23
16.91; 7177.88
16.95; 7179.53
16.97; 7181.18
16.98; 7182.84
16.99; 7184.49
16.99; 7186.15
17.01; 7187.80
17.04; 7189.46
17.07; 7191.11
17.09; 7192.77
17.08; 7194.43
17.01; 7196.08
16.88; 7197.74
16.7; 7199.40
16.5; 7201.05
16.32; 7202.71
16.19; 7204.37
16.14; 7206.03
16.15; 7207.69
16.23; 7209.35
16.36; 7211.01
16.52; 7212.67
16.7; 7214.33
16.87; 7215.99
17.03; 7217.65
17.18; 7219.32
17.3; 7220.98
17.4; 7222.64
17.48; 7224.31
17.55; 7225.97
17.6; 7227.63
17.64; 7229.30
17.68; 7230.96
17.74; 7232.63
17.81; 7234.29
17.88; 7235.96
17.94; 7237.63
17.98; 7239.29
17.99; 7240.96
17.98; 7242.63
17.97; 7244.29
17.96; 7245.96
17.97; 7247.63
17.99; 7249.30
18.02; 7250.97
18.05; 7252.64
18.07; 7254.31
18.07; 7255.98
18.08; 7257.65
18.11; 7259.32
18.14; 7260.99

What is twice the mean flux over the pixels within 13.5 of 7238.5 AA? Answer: 35.7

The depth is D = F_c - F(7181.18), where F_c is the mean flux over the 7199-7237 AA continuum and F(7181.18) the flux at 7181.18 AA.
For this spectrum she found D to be 0.0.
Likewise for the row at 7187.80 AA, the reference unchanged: 0.0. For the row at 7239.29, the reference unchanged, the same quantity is -1.0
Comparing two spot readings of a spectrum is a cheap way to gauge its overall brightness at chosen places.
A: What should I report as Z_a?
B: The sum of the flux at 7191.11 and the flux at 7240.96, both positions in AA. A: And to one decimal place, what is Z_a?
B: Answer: 35.1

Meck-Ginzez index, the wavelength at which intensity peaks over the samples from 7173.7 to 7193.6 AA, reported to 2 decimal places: 7192.77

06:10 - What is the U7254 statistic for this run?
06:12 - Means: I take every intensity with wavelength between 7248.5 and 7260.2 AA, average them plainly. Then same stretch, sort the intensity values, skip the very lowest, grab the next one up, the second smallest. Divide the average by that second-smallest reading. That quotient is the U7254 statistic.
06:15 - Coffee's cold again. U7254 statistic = 1.00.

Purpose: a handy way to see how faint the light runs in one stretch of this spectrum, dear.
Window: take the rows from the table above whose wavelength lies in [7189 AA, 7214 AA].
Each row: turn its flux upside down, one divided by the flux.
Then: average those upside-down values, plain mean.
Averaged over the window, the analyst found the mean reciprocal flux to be 0.0602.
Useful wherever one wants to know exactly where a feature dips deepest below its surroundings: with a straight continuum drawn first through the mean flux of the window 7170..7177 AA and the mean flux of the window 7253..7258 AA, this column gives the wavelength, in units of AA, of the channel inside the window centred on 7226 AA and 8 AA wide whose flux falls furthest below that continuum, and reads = 7222.64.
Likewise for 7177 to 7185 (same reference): 7184.49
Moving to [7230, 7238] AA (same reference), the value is 7230.96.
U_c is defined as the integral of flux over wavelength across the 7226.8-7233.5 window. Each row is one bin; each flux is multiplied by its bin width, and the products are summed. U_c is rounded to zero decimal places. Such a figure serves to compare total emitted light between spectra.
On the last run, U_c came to 118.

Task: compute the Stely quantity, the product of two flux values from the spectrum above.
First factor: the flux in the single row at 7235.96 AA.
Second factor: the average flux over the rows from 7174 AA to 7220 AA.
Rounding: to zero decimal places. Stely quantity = 300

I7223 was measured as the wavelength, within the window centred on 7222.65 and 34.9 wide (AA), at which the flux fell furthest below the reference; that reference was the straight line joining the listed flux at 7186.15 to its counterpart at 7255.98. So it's 7207.69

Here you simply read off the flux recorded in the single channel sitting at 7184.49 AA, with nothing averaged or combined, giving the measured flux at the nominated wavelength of 16.99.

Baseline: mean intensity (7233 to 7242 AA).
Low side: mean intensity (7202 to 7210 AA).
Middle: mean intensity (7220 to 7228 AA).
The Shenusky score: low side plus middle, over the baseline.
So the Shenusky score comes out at 1.88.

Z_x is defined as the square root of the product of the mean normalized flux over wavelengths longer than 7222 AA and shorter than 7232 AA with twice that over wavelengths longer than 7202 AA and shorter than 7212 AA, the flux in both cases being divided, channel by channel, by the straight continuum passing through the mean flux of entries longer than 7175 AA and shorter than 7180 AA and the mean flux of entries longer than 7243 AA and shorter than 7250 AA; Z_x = 1.36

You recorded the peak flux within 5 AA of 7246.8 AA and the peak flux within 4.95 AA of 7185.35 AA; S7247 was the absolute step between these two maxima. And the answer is 1.0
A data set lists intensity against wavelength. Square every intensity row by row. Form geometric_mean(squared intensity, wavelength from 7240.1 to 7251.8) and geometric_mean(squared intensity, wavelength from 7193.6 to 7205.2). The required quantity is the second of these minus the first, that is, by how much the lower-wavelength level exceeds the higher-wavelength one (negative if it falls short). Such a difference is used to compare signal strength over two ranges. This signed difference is -46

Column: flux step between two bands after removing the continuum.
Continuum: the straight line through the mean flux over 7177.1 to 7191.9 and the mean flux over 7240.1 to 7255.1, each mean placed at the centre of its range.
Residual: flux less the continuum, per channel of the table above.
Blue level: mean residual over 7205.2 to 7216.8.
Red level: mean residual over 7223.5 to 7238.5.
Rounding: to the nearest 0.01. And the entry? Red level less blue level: 0.96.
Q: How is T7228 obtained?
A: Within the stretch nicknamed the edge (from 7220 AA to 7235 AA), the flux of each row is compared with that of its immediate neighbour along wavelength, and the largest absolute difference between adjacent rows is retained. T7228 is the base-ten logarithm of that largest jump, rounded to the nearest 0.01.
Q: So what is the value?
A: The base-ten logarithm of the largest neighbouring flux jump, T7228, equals -1.00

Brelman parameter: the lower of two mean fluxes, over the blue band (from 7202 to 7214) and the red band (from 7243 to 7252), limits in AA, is 16.3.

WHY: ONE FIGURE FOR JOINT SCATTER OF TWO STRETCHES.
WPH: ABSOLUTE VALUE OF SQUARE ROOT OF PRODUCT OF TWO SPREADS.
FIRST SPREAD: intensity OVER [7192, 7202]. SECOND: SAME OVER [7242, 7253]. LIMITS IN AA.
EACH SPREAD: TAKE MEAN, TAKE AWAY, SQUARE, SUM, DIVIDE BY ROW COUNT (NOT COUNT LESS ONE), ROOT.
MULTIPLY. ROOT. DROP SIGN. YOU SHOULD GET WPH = 0.080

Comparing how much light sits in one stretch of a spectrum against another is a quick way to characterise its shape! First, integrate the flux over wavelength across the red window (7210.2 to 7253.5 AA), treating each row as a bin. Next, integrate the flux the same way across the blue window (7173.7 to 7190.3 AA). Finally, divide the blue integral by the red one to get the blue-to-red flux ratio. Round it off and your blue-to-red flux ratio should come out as 0.37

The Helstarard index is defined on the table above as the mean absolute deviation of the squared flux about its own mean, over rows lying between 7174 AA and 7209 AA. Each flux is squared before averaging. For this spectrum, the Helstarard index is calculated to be 8.7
